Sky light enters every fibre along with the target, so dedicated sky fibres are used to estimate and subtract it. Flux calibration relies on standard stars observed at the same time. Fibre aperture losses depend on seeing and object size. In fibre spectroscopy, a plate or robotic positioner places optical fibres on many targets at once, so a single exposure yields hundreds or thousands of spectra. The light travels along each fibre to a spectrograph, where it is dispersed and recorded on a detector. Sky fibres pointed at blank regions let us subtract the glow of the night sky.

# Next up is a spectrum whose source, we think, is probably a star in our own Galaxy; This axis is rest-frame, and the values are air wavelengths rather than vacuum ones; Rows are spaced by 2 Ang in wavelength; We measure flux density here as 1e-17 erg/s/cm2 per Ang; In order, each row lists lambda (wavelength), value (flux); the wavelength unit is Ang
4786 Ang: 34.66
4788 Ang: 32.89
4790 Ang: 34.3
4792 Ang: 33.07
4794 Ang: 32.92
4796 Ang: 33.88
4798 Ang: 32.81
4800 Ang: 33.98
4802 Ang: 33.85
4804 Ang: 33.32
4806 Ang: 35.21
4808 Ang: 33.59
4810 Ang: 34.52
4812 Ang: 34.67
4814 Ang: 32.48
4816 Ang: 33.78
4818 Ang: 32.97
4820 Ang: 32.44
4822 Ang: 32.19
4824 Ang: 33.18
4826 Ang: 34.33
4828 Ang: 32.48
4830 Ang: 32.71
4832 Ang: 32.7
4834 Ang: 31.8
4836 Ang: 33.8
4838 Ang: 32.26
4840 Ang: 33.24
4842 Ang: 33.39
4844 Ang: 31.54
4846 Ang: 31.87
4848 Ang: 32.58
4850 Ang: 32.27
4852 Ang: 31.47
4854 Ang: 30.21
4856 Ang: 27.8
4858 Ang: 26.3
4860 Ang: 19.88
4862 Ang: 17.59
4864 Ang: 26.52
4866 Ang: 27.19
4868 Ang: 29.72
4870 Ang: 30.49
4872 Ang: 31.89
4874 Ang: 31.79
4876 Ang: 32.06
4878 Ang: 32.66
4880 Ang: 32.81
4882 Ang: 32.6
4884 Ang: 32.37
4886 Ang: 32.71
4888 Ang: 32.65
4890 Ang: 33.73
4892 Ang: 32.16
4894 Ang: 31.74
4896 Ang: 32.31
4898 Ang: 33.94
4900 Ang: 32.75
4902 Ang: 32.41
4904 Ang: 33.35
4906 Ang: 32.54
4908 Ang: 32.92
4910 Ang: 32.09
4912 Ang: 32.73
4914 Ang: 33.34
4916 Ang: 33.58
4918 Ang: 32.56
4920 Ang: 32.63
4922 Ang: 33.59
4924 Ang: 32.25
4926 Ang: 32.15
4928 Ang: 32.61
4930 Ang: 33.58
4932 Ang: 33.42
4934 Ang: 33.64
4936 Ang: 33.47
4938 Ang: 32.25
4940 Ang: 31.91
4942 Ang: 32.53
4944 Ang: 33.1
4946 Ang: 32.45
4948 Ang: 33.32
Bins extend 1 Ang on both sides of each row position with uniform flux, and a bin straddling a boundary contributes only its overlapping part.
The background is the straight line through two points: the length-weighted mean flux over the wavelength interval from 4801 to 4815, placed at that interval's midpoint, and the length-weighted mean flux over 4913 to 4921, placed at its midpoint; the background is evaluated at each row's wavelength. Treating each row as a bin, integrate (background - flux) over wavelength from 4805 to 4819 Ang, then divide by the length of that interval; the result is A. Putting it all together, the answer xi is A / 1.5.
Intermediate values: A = 0.0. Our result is 0.0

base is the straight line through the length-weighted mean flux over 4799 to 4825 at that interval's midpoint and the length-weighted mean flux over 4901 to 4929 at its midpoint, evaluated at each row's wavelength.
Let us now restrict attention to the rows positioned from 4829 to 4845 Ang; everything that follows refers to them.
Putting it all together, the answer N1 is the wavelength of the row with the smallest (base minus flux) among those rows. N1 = 4836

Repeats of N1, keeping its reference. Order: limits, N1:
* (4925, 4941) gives 4934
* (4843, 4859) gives 4848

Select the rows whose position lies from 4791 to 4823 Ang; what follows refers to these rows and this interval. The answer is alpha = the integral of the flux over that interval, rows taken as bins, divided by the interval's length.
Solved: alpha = 33.5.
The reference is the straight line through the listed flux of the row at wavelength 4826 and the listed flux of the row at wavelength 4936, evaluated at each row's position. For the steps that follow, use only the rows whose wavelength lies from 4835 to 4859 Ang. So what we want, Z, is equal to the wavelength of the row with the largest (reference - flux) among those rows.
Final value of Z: 4858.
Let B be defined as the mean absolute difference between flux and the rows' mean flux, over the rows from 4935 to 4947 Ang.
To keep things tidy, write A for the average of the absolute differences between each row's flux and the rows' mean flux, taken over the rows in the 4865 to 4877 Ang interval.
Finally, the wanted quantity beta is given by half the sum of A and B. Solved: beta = 0.92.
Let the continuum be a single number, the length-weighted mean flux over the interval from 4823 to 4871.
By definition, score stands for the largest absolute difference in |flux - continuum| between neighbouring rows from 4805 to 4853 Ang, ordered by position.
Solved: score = 2.2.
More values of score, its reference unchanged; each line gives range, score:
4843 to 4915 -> 8.9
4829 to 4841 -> 2.0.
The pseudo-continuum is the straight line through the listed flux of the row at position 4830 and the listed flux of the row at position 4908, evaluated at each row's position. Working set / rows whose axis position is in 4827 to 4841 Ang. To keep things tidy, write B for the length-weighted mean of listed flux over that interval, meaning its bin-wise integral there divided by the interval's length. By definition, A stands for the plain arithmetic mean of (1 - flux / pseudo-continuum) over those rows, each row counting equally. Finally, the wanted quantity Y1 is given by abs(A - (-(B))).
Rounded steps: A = 0.000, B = 32.7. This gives 32.7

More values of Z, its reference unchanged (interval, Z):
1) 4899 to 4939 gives 4910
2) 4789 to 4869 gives 4862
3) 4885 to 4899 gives 4894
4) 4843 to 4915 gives 4862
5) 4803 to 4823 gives 4822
